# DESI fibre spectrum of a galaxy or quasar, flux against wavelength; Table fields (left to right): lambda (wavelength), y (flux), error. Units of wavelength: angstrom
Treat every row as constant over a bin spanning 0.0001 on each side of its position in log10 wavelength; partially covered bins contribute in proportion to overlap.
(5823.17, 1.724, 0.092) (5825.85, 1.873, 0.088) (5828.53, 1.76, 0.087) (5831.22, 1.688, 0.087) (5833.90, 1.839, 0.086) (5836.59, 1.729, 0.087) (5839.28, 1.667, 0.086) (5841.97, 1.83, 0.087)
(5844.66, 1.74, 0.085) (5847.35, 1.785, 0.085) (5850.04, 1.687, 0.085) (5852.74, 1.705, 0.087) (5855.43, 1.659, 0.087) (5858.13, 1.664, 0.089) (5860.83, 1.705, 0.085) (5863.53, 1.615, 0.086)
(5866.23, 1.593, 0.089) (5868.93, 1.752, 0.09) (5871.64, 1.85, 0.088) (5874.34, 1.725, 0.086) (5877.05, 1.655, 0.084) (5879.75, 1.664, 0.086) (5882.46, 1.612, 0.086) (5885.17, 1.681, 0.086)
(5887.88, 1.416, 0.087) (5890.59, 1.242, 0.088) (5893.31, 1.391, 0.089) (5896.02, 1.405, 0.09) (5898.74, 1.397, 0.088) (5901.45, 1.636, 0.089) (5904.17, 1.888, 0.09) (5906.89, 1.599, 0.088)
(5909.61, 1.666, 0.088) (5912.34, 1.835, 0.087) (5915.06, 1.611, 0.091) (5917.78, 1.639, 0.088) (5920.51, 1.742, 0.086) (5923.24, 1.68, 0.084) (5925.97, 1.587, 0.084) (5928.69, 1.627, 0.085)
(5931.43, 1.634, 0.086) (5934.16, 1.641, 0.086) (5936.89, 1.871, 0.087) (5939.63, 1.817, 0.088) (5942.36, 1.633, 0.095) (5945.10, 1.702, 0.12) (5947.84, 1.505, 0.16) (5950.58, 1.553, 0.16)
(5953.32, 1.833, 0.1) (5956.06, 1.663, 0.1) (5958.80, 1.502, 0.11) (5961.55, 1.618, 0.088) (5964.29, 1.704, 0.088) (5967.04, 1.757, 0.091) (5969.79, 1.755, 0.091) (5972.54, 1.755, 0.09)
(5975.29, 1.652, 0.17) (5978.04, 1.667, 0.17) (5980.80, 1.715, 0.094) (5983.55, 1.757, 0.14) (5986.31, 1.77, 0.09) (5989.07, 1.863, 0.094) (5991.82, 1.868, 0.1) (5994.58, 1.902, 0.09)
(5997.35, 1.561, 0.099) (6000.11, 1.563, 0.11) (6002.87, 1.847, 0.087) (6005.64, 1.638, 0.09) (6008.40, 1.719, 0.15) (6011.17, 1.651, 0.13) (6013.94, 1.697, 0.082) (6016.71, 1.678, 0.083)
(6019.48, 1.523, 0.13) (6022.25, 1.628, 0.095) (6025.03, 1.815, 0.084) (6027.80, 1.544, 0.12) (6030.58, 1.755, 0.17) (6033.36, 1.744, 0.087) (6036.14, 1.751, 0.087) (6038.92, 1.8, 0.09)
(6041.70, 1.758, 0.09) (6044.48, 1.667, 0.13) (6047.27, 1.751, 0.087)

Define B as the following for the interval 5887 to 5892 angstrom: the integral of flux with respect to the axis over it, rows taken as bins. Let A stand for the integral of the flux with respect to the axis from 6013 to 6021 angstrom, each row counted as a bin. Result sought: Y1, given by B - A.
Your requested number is -6.4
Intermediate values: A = 13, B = 7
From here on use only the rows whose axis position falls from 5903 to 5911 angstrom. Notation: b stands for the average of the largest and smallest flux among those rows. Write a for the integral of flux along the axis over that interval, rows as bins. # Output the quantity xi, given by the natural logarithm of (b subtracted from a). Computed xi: 2.48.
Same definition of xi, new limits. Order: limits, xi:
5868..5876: 2.52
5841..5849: 2.52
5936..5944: 2.52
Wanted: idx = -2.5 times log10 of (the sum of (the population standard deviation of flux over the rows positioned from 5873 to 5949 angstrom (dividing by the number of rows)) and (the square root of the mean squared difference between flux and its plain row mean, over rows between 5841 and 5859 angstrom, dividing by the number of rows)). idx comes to 1.7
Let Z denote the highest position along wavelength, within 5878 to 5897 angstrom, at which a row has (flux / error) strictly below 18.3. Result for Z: 5896.02 angstrom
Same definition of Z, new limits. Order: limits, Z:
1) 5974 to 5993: 5983.55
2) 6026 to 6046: 6044.48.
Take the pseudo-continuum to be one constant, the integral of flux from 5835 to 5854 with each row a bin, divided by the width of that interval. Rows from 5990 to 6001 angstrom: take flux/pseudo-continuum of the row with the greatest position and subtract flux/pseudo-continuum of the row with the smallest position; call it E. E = -0.18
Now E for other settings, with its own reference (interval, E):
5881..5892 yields -0.21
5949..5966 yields 0.09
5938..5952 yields -0.15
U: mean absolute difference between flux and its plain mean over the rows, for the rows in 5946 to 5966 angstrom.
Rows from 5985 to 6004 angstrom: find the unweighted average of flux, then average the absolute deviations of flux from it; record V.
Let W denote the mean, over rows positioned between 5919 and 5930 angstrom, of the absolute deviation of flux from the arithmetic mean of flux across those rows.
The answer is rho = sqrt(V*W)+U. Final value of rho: 0.17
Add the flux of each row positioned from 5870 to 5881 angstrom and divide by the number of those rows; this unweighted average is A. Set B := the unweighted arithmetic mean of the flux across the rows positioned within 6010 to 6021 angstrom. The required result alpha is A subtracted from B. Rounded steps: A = 1.72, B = 1.64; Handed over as -0.09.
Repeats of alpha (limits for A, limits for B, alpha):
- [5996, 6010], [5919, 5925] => 0.05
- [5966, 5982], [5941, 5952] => -0.12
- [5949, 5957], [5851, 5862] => 0.00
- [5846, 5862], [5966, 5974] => 0.05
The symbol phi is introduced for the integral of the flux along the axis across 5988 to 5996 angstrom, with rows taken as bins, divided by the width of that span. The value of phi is 1.88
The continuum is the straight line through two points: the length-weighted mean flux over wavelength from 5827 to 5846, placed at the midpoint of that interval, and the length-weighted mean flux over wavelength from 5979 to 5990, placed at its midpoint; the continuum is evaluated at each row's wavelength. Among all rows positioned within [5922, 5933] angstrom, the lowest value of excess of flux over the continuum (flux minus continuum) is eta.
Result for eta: -0.174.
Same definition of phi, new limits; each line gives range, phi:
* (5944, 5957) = 1.65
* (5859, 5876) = 1.70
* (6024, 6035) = 1.71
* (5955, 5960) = 1.58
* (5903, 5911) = 1.71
